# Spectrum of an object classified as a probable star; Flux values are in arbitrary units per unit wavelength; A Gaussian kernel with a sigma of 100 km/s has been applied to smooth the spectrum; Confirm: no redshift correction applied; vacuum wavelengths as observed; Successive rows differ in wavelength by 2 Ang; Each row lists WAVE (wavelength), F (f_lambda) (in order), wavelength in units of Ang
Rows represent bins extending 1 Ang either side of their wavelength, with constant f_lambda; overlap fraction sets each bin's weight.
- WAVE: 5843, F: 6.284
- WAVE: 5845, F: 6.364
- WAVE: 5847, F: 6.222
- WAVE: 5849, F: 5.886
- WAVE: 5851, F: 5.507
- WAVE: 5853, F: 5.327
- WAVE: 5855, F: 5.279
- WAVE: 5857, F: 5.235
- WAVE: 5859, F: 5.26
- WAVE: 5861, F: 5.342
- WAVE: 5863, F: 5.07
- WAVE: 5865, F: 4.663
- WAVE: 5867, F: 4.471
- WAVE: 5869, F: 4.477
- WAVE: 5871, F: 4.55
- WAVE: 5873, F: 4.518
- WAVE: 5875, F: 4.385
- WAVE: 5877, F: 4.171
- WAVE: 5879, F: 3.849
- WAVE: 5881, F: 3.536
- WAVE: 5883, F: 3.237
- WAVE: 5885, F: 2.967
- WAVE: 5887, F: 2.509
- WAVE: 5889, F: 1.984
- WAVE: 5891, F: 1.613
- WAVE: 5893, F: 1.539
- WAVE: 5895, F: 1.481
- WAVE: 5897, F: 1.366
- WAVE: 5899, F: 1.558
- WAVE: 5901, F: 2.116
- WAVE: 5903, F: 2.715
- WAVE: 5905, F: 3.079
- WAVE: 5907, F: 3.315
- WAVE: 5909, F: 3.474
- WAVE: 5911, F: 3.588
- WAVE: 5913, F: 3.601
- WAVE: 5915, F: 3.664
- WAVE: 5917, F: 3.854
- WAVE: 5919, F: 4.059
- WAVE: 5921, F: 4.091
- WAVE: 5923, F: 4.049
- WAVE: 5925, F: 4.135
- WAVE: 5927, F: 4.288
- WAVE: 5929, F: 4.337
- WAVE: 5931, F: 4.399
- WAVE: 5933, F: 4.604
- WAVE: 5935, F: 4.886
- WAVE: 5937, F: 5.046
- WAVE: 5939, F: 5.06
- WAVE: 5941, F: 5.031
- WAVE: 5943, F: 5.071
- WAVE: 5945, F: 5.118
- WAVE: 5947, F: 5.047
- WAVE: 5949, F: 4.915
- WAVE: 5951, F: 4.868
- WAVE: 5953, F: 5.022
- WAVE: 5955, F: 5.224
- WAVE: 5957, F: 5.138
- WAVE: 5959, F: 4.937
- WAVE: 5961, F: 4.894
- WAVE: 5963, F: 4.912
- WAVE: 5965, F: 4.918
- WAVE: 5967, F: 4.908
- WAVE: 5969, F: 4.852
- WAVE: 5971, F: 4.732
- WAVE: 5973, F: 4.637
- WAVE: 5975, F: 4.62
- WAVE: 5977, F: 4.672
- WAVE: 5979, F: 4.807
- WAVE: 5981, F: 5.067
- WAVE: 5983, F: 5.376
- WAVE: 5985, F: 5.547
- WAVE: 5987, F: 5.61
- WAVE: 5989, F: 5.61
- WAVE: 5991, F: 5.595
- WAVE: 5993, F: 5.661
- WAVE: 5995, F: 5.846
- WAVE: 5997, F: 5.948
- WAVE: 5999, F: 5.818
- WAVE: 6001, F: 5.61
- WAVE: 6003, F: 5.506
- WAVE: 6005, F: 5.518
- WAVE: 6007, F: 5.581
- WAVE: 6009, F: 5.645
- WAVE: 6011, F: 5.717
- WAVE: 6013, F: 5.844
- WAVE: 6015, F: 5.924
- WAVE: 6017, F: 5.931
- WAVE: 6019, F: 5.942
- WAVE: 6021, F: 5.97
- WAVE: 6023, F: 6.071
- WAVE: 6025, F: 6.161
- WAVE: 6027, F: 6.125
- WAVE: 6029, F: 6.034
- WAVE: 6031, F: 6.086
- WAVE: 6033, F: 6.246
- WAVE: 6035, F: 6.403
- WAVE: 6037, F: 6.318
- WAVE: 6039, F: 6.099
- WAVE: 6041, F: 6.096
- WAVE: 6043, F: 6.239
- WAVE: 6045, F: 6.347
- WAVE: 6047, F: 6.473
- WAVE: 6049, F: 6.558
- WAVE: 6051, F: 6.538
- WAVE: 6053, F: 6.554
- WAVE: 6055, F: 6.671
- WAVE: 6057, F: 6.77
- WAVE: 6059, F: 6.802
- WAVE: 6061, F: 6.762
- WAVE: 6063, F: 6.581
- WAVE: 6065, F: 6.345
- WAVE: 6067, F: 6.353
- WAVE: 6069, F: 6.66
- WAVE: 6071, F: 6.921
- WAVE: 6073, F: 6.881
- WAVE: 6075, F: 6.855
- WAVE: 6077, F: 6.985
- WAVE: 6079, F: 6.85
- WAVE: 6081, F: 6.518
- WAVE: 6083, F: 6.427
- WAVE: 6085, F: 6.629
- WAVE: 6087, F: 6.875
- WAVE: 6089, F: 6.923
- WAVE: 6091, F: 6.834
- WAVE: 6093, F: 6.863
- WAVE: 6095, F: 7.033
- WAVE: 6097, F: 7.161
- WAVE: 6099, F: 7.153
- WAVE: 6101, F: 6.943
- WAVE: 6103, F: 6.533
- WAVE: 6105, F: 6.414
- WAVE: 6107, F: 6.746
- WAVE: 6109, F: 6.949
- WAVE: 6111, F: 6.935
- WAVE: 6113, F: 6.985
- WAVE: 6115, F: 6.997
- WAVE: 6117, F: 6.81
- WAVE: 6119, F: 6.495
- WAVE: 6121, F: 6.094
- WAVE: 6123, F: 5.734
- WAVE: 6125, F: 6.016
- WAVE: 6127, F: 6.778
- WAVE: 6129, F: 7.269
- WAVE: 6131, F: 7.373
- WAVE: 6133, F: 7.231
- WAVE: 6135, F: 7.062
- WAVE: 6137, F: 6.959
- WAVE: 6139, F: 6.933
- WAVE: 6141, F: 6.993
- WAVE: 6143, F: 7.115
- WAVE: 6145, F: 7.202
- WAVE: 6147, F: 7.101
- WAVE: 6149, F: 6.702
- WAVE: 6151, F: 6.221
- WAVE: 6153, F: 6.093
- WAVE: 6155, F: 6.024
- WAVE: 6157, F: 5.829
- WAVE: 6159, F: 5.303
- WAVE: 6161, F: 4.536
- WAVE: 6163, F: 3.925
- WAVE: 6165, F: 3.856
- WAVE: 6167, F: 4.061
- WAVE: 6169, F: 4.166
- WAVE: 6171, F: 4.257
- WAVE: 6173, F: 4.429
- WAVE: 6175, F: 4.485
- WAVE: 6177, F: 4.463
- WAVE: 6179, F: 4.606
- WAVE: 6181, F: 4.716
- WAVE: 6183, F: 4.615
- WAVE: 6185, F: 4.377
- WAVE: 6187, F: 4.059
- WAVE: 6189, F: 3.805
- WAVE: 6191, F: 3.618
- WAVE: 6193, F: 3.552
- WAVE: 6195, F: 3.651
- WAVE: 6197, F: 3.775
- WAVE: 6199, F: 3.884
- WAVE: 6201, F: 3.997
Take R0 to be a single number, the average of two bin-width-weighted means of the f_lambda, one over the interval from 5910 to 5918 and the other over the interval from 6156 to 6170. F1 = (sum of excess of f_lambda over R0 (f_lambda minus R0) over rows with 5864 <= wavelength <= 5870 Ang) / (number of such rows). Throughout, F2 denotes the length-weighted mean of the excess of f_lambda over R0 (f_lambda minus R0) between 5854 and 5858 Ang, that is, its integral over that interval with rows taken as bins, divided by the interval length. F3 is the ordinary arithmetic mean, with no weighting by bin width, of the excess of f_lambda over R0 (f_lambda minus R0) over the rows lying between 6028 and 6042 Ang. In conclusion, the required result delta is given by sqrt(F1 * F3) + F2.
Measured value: 2.1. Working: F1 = 0.4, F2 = 1.2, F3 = 2.1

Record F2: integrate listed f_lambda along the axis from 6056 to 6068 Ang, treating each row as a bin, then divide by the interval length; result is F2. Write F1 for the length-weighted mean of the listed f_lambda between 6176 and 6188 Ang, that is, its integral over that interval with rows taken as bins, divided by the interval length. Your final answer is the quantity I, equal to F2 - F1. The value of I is 2.1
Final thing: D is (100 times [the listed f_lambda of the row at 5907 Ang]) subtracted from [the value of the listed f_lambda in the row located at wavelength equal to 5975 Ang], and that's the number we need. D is -327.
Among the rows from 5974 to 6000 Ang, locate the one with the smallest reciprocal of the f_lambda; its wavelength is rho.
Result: 5997 Ang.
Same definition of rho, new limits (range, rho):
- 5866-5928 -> 5871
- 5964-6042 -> 6035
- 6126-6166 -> 6131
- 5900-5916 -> 5915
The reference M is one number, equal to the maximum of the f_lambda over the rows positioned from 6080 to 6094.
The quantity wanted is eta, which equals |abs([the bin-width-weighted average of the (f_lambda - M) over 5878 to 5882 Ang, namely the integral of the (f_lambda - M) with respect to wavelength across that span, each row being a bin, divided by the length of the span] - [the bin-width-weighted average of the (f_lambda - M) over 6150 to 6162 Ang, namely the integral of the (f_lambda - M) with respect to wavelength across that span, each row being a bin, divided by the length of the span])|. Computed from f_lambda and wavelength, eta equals 2.0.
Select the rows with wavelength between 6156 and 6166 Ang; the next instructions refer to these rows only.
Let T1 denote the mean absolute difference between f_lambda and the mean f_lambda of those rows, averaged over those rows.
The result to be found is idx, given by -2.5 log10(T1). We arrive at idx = 0.4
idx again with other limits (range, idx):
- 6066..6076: 1.8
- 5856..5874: 1.2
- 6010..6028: 2.5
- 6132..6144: 2.6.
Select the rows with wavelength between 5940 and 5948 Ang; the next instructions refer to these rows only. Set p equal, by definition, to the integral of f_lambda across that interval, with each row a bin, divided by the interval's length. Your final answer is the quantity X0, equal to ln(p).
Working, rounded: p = 5.1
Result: 1.62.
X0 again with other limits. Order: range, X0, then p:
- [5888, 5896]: 0.50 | 1.7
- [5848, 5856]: 1.70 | 5.5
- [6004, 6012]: 1.73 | 5.6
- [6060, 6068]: 1.87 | 6.5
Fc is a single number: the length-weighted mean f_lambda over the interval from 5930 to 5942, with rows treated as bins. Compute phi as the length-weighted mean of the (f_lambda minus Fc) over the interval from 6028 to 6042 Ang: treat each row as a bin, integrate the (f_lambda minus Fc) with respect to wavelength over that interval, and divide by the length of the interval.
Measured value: 1.3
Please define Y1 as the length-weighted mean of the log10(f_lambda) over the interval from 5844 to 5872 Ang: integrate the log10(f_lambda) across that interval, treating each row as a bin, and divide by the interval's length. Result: 0.718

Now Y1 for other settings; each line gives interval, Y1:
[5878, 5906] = 0.354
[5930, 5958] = 0.695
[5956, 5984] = 0.689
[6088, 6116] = 0.838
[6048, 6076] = 0.823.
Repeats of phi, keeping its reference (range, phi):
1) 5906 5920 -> -1.2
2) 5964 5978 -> -0.1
